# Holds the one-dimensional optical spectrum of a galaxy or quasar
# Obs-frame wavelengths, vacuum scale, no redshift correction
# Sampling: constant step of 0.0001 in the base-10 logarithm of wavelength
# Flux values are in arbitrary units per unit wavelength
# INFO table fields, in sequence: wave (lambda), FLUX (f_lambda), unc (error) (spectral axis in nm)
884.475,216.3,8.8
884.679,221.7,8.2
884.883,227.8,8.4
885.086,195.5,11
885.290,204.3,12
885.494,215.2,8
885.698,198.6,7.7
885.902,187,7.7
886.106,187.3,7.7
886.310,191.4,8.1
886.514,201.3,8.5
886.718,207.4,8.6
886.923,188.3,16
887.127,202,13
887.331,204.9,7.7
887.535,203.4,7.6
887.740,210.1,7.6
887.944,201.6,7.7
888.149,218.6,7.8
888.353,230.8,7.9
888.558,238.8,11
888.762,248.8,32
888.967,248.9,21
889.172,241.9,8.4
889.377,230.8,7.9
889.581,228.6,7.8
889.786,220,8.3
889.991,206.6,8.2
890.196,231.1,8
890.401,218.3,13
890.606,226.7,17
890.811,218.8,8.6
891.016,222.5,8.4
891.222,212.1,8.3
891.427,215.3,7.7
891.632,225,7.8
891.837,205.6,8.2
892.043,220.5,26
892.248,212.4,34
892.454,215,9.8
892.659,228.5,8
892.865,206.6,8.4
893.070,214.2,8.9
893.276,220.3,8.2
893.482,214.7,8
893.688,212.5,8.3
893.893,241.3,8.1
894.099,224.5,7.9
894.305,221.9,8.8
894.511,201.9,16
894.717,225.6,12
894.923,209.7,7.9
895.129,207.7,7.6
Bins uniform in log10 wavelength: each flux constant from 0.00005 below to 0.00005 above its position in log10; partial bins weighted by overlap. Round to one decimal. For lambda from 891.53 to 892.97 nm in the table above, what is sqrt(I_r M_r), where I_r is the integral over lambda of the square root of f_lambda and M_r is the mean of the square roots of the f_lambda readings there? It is 17.6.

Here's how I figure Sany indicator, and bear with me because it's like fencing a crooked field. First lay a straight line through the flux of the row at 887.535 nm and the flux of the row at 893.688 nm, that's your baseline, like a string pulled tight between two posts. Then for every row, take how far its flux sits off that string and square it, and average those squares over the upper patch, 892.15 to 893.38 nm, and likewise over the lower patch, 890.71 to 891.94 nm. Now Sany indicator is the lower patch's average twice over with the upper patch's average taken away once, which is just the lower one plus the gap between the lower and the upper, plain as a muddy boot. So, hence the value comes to 133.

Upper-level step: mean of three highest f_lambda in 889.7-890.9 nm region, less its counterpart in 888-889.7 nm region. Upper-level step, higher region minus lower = -21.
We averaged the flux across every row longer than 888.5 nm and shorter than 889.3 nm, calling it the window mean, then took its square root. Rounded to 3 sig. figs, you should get 15.6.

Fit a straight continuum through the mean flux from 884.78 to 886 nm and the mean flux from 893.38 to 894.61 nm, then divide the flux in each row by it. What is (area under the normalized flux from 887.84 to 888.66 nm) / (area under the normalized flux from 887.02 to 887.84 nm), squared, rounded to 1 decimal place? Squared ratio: 1.2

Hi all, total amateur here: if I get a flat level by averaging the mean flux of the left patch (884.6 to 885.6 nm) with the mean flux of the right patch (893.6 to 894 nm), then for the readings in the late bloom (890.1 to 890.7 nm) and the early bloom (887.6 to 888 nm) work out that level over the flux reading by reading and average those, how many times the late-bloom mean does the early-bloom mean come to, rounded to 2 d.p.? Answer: 1.09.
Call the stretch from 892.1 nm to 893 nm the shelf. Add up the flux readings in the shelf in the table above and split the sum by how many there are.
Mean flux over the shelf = 216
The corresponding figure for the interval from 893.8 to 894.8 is 223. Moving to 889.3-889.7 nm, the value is 230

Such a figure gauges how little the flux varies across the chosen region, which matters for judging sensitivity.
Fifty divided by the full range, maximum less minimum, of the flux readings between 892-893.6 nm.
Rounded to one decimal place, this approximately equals 2.3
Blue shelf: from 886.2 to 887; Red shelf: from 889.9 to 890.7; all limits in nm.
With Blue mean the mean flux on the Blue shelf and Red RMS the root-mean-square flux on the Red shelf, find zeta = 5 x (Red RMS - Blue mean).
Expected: 119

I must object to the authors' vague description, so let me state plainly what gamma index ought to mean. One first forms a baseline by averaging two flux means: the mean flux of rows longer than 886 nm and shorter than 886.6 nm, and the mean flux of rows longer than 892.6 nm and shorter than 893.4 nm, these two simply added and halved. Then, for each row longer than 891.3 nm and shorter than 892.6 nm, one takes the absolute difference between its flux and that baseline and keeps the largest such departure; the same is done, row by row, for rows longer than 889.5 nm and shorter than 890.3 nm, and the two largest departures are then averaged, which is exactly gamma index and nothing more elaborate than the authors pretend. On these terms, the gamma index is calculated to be 23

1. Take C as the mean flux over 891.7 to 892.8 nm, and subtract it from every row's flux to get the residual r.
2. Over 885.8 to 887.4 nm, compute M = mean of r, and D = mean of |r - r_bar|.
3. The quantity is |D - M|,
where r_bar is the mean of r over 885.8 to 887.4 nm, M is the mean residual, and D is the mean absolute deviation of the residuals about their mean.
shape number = 28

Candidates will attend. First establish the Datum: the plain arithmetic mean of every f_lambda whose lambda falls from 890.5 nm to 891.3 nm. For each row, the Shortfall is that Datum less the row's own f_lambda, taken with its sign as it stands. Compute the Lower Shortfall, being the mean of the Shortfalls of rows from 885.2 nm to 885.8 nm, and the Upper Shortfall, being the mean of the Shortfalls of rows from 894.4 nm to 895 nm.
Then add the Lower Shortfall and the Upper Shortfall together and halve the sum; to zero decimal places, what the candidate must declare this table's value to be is 11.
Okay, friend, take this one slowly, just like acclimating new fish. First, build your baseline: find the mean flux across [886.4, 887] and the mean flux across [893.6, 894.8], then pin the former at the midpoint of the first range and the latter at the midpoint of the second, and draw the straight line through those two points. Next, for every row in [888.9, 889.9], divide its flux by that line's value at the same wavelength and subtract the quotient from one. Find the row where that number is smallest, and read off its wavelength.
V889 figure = 888.967 nm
